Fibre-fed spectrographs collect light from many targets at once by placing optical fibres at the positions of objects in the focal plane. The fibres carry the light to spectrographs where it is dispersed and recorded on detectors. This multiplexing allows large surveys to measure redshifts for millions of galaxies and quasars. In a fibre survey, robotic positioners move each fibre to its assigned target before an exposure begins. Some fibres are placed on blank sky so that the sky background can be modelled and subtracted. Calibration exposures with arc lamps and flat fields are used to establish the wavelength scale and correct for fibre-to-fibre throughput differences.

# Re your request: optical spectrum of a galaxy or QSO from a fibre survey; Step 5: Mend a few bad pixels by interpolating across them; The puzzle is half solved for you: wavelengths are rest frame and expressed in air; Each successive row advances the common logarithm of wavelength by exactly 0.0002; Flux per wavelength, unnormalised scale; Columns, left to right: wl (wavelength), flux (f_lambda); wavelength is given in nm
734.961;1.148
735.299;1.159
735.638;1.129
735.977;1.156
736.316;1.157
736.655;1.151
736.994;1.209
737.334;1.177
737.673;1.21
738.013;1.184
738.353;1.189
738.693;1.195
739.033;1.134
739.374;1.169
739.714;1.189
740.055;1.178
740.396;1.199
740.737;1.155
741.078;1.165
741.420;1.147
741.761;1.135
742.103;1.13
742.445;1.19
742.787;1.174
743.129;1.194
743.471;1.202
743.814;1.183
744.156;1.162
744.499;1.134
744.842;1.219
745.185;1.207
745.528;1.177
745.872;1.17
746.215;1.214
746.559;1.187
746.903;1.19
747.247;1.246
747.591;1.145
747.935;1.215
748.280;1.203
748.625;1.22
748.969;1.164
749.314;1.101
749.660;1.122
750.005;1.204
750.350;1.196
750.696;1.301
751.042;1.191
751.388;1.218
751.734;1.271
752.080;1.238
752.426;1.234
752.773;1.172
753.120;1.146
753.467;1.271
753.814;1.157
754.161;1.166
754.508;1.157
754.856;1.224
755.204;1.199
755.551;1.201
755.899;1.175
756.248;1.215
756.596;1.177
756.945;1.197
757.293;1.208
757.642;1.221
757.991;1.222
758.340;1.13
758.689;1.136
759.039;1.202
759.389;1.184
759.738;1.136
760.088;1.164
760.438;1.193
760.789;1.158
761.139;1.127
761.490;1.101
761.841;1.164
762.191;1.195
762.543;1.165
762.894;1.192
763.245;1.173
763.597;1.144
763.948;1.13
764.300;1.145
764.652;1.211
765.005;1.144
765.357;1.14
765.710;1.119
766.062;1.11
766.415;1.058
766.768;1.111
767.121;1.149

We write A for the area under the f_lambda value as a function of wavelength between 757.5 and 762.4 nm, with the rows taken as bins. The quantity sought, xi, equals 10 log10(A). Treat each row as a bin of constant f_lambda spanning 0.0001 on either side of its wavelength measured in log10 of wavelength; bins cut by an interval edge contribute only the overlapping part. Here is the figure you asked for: 7.57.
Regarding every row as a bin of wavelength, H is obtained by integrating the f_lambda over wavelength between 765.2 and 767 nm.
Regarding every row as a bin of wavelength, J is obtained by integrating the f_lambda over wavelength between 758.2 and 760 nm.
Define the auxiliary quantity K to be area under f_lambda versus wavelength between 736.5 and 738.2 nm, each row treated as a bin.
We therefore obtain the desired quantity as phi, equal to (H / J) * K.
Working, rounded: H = 2.00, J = 2.09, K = 2.02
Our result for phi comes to 1.93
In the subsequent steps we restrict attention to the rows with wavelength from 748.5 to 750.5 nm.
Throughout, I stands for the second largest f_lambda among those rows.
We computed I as 1.204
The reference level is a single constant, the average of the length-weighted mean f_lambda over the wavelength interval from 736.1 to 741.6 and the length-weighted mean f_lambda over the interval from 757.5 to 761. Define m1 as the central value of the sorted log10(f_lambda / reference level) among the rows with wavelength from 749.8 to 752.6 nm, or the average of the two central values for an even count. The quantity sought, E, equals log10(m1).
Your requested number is -1.7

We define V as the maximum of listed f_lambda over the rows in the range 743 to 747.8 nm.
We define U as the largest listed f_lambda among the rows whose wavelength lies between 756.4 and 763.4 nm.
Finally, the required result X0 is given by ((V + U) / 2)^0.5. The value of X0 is 1.111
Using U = 1.222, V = 1.246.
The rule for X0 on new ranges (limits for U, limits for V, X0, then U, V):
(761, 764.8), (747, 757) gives 1.121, 1.211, 1.301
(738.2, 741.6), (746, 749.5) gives 1.106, 1.199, 1.246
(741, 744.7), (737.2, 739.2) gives 1.098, 1.202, 1.21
